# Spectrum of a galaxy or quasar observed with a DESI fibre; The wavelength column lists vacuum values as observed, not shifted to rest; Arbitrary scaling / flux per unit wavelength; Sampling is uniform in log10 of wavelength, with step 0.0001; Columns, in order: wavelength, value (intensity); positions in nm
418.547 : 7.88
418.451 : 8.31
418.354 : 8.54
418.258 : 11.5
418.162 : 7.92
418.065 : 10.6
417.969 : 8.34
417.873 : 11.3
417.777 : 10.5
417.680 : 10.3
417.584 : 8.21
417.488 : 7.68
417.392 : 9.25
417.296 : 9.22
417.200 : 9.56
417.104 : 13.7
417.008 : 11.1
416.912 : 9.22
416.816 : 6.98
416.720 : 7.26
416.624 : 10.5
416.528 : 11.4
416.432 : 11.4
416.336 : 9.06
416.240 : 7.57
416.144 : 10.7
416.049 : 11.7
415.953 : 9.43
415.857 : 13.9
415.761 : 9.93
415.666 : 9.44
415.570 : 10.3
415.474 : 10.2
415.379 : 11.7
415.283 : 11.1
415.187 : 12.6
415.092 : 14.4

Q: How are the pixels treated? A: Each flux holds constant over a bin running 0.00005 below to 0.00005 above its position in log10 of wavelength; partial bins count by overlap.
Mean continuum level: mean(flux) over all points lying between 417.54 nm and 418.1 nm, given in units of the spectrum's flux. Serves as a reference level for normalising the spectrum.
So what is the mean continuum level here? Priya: 9.9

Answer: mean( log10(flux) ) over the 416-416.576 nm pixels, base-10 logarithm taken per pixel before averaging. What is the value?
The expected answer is 1.01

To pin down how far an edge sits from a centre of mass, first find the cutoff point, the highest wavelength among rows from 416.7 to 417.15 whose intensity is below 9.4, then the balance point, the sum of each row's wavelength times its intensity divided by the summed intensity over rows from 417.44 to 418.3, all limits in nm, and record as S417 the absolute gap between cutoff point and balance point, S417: 0.98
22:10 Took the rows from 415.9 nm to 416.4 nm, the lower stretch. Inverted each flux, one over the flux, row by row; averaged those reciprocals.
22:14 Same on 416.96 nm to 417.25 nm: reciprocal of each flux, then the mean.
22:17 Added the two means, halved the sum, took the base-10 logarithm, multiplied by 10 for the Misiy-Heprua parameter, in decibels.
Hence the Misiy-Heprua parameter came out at -10.1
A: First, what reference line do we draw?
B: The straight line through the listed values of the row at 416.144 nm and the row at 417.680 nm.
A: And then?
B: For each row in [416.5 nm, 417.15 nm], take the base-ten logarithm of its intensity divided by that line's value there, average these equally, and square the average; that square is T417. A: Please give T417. 0.001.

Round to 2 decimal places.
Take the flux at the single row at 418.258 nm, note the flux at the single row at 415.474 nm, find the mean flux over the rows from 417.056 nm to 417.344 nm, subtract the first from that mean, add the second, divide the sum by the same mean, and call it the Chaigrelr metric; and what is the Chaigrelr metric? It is 0.88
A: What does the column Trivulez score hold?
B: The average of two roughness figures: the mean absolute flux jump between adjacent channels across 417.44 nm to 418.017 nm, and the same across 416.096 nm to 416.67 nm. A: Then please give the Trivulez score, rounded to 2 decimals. 1.44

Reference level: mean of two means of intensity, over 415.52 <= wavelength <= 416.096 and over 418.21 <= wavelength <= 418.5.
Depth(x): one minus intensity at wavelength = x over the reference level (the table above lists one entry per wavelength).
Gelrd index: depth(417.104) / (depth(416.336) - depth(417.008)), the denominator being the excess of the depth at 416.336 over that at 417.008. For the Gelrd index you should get -1.8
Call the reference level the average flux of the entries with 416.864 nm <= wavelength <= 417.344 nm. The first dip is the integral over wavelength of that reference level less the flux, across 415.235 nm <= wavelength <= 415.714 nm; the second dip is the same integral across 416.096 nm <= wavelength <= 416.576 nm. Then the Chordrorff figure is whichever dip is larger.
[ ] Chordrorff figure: 0.26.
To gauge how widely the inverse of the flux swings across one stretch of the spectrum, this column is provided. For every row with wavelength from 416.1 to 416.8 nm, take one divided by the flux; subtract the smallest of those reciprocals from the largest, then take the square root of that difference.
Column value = 0.224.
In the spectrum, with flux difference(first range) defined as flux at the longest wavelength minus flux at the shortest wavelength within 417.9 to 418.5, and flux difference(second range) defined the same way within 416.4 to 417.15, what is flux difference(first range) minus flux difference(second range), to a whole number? -2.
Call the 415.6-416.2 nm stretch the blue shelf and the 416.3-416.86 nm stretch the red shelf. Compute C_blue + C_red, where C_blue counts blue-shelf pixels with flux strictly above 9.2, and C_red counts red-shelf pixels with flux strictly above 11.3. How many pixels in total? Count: 8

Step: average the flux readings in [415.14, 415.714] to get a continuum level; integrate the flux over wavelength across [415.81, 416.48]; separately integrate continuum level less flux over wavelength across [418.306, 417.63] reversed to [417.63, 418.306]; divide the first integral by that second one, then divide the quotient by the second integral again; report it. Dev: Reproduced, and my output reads 23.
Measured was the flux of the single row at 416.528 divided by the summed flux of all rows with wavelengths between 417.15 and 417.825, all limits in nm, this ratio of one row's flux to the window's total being 0.176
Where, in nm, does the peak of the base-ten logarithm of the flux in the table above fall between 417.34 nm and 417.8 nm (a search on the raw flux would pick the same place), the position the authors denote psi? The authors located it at 417.777 nm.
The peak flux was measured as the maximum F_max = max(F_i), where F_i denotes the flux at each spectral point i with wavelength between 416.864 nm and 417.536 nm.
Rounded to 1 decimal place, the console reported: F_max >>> 13.7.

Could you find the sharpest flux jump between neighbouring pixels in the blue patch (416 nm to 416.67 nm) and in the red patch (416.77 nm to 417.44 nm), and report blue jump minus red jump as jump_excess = -1.0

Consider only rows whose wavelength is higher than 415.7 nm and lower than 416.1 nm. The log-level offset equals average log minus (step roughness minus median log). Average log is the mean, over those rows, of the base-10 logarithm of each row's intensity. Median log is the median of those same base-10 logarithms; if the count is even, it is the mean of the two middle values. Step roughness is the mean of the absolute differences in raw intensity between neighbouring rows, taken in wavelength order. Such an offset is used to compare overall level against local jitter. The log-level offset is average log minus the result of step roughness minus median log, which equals -1.5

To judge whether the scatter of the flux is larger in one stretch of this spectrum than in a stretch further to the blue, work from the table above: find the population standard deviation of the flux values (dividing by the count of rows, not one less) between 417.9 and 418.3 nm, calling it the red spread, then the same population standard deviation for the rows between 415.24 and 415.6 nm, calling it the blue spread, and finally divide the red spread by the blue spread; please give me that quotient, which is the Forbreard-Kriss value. 2.4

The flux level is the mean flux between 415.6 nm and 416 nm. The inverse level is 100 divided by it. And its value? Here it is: 9.4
